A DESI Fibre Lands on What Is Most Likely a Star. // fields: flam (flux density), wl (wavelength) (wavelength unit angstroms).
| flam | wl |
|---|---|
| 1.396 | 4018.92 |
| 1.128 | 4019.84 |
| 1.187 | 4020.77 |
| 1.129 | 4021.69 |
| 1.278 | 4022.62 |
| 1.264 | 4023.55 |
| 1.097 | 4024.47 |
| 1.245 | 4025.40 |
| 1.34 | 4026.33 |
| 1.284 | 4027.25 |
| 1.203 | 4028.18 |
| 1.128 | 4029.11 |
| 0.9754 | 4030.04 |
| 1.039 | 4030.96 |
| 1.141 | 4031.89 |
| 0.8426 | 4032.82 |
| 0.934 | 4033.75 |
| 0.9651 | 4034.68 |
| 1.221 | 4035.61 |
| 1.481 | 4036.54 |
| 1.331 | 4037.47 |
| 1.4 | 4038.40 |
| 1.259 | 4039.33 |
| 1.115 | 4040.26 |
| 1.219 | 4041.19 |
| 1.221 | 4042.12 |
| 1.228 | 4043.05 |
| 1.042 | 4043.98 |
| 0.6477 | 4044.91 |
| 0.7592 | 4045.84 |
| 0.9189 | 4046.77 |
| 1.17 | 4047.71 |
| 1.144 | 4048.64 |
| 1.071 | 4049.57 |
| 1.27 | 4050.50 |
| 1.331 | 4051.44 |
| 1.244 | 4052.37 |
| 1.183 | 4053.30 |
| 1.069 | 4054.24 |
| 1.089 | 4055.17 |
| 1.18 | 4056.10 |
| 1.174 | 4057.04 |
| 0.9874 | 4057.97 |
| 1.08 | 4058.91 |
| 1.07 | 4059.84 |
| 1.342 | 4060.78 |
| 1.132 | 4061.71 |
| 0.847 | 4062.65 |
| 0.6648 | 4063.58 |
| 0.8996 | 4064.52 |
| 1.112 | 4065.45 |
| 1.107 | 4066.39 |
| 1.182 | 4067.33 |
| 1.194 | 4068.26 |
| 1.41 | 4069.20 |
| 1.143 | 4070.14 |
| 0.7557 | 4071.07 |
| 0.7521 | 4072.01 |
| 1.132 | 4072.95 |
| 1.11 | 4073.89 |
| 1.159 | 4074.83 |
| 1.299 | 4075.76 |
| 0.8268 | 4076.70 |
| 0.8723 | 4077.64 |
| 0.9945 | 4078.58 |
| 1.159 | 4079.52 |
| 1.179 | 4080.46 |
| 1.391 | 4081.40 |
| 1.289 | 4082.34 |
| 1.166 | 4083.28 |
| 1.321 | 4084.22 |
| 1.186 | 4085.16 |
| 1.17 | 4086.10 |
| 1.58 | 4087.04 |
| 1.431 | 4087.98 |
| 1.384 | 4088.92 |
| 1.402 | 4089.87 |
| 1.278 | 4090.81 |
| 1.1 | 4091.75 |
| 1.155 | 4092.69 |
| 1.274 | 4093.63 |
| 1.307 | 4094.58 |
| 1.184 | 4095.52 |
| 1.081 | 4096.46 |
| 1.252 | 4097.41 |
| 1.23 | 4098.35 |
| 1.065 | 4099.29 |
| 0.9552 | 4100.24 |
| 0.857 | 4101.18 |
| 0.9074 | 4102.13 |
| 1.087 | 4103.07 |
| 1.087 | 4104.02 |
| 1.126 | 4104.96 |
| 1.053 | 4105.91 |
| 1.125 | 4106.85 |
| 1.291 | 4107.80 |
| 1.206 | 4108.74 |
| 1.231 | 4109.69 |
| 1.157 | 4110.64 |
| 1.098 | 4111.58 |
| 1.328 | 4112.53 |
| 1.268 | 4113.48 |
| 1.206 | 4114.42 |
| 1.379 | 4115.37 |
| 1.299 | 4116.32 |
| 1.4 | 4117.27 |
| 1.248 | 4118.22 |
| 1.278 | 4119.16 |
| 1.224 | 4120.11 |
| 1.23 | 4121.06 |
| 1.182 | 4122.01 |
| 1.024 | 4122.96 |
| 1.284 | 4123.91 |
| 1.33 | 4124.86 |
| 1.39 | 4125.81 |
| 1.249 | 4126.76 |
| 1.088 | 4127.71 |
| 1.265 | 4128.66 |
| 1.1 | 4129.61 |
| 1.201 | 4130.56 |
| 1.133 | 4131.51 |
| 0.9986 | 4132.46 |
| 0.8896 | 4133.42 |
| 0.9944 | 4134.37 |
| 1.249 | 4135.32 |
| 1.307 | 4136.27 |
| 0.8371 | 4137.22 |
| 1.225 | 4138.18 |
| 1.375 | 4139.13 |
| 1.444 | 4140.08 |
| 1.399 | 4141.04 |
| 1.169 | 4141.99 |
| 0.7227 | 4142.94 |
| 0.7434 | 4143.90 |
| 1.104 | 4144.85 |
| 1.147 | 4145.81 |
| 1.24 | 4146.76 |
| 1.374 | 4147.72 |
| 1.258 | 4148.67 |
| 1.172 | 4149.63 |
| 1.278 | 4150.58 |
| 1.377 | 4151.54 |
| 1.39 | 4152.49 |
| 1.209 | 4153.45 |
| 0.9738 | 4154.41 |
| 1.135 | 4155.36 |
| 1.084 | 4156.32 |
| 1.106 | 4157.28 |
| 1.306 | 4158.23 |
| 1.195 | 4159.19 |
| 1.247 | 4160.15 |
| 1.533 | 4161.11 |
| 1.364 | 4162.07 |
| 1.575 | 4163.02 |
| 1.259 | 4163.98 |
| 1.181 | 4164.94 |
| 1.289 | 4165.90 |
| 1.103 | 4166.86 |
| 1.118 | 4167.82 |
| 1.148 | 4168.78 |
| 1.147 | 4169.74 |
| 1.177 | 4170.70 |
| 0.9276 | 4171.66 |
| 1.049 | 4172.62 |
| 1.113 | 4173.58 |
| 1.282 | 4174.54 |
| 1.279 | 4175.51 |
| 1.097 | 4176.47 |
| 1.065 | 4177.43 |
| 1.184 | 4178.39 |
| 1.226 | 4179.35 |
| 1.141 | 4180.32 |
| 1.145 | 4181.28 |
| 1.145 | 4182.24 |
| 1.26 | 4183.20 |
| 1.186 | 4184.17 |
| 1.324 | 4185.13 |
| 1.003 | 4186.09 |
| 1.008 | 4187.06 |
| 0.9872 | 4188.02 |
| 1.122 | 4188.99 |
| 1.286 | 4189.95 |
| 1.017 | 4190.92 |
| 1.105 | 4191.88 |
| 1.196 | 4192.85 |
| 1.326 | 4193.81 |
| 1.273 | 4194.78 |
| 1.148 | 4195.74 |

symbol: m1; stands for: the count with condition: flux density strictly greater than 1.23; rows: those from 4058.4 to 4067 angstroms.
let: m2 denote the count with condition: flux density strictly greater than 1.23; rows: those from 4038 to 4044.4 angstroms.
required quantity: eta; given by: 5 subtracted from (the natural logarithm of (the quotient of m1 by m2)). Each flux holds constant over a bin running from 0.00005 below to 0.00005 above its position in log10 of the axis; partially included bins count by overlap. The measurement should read -5.7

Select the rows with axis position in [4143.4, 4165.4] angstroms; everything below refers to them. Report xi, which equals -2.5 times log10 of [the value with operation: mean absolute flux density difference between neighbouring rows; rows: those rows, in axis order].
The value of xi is 2.12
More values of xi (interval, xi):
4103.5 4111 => 2.79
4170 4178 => 2.33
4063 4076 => 2.03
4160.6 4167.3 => 1.87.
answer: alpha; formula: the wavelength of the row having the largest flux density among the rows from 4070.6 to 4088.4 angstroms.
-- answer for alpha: 4087.04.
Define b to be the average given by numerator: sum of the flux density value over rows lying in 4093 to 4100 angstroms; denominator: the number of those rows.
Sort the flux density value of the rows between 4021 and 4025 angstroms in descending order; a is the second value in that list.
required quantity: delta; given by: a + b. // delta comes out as 2.46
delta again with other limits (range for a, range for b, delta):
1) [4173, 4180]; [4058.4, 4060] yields 2.35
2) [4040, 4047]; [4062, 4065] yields 2.02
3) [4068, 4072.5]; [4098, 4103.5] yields 2.21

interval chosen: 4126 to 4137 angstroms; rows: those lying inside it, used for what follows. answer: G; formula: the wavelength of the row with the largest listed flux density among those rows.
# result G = 4136.27 angstroms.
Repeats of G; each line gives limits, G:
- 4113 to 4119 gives 4117.27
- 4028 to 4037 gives 4036.54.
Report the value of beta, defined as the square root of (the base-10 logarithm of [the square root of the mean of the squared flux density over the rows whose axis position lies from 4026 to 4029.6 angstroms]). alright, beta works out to 0.306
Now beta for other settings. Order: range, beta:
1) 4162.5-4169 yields 0.310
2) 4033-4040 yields 0.307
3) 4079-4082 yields 0.310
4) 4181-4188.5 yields 0.237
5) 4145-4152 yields 0.320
